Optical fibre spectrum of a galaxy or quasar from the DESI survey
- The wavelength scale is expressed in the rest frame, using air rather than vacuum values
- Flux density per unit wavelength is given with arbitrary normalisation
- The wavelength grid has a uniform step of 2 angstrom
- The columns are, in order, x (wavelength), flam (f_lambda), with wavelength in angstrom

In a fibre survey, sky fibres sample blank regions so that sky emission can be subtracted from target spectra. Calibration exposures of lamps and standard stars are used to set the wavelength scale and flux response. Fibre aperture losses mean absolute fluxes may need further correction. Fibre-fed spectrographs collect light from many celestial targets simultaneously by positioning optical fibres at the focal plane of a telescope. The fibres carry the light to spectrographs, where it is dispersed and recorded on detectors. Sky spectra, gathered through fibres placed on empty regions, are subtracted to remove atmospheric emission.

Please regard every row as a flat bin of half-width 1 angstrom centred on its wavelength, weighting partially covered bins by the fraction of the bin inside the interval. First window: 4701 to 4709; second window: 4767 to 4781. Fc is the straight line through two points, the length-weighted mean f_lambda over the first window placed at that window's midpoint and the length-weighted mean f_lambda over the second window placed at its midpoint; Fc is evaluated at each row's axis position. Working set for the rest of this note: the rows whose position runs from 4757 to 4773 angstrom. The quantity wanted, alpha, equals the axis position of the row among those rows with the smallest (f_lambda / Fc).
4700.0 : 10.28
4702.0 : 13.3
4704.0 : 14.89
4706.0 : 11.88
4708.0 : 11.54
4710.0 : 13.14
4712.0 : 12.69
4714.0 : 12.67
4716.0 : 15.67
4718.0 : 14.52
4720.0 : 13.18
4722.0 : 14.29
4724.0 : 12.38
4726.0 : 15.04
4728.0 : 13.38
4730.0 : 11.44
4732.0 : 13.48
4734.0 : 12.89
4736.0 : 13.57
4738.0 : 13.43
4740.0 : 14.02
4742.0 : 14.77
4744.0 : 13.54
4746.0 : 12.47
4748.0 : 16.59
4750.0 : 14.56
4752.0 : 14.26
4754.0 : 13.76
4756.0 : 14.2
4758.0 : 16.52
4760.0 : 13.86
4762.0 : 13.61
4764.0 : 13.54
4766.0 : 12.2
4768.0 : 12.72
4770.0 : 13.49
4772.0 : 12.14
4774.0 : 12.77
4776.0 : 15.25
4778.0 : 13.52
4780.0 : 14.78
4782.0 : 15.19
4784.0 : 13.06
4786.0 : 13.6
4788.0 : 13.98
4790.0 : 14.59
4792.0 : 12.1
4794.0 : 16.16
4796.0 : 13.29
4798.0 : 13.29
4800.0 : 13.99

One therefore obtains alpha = 4772.0 angstrom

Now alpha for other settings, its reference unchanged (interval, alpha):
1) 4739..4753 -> 4746.0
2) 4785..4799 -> 4792.0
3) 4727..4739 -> 4730.0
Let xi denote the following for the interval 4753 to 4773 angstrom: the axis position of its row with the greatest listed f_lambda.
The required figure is 4758.0 angstrom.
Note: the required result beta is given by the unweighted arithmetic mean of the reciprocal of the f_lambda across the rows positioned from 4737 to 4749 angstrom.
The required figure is 0.071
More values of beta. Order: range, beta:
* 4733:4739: 0.075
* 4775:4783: 0.068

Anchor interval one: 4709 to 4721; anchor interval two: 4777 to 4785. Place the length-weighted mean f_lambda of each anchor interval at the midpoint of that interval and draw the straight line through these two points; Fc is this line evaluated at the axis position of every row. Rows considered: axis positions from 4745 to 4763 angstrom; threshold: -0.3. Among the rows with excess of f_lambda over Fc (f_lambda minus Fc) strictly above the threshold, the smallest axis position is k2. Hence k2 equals 4748.0 angstrom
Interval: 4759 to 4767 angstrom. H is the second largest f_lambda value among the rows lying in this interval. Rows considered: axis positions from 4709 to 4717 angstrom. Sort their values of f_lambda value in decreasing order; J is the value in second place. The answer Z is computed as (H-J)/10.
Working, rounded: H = 13.61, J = 13.14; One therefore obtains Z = 0.05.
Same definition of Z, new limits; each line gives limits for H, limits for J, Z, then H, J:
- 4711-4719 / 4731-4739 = 0.10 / 14.52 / 13.48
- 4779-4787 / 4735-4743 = 0.08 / 14.78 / 14.02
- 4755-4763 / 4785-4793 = 0.02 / 14.2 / 13.98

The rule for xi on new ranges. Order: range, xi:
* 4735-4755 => 4748.0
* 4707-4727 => 4716.0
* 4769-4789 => 4776.0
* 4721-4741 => 4726.0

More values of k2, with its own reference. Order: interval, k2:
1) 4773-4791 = 4776.0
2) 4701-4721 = 4702.0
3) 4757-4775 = 4758.0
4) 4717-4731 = 4718.0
